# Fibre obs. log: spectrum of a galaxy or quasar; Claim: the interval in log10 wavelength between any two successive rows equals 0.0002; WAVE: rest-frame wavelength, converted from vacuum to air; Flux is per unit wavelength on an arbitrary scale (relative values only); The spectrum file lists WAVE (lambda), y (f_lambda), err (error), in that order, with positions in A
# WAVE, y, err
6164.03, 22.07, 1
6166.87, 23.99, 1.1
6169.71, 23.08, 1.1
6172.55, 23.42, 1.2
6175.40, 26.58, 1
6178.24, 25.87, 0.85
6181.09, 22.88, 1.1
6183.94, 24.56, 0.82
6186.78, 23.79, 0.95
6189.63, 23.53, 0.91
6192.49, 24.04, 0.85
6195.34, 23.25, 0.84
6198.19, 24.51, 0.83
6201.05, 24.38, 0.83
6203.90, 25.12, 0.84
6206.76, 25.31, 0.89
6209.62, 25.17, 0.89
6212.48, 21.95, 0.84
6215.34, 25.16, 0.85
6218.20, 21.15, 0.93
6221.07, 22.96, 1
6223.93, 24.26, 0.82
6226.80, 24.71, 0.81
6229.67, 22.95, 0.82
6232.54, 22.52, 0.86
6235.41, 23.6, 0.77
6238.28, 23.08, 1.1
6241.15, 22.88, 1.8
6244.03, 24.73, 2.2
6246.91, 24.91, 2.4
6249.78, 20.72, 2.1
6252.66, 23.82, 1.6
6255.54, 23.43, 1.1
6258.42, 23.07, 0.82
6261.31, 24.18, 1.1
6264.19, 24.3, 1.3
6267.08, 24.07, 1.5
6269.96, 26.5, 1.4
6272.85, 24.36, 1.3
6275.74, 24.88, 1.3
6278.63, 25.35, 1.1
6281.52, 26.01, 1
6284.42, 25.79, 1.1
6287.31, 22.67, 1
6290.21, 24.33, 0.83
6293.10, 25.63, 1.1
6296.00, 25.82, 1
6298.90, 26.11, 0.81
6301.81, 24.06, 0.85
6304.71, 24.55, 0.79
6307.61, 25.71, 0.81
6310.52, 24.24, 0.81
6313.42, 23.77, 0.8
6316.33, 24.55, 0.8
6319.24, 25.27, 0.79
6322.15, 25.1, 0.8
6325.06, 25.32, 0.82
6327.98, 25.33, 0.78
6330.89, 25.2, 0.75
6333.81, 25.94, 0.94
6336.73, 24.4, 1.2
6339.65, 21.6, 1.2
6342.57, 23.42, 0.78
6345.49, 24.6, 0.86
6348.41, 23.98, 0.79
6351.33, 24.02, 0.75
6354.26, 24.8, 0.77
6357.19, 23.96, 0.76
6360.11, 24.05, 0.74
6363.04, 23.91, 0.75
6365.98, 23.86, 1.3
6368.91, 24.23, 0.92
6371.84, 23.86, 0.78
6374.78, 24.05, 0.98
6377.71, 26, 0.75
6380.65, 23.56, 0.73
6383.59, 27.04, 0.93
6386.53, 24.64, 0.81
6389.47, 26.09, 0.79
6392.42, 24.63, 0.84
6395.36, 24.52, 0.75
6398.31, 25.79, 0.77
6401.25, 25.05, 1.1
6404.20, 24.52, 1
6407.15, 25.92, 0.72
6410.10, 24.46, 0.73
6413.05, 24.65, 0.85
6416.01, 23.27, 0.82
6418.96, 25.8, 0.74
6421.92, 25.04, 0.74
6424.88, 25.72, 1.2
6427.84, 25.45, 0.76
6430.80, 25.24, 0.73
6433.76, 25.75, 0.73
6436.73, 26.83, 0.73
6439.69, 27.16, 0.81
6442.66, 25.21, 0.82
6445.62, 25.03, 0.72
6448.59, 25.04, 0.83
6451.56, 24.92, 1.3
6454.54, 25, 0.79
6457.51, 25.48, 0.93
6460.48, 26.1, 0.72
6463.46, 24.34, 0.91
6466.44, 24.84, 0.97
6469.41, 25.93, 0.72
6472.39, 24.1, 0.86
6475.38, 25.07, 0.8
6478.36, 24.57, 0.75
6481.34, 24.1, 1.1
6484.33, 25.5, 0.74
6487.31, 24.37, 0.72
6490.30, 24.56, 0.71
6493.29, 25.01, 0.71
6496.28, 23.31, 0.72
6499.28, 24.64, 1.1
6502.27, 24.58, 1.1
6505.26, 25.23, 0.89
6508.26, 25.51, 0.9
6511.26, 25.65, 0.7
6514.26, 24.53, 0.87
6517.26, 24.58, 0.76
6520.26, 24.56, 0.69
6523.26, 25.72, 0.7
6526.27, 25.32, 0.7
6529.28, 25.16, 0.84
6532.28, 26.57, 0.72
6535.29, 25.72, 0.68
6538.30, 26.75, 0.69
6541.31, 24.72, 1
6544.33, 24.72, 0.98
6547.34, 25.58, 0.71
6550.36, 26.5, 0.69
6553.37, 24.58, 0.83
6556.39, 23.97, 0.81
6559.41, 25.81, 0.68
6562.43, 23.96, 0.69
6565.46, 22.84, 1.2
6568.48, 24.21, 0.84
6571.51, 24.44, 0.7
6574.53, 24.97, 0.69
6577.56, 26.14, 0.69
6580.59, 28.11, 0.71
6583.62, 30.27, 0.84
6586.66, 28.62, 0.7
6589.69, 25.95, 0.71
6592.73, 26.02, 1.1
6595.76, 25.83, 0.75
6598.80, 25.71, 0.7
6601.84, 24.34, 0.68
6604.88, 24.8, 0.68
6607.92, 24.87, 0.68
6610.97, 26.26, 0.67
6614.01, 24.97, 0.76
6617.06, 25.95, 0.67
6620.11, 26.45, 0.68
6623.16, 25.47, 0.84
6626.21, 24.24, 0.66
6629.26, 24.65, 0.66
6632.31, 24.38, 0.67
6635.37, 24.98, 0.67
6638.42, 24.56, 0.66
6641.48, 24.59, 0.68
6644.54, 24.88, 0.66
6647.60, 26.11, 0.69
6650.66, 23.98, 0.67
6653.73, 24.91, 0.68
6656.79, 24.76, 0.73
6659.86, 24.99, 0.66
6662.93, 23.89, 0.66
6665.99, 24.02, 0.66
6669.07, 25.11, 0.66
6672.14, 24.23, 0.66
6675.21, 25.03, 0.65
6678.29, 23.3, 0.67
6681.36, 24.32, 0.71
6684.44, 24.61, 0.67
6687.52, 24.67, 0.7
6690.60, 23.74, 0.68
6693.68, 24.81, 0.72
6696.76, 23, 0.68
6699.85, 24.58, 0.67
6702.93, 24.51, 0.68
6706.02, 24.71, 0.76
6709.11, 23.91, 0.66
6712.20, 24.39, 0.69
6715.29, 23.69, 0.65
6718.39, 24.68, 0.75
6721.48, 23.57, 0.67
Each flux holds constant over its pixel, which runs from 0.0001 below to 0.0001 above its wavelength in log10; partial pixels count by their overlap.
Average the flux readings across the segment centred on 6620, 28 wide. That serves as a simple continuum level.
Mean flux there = 25.2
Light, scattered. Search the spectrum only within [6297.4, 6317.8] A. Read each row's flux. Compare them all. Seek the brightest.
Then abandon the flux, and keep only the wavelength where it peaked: 6298.90 A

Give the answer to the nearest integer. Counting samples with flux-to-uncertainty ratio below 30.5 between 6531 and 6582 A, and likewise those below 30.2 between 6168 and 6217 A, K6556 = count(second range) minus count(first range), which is 10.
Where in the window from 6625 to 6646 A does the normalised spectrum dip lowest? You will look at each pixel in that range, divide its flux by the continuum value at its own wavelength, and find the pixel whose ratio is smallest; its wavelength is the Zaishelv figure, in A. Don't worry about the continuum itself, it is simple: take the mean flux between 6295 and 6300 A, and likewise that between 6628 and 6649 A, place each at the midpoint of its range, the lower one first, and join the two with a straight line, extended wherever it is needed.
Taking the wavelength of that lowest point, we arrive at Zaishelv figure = 6626.21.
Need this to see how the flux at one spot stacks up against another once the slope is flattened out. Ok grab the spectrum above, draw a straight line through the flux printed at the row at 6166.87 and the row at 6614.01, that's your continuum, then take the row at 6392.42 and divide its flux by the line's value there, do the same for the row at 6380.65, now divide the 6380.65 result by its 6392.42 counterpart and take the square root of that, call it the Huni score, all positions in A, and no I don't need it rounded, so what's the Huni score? 0.98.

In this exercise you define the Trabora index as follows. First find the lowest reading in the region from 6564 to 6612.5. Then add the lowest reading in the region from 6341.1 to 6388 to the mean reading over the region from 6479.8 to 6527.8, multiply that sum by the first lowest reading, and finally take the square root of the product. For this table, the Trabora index 33.2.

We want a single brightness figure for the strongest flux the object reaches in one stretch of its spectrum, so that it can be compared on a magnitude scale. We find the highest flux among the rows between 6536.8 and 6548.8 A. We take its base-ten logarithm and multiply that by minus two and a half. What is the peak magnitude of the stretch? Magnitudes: -3.57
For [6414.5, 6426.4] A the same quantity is -3.53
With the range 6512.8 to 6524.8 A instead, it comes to -3.53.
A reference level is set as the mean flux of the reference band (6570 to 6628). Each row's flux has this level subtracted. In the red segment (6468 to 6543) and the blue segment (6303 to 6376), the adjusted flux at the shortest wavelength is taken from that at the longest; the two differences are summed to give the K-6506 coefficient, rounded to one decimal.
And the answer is -1.7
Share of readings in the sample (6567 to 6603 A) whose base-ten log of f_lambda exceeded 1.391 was 0.75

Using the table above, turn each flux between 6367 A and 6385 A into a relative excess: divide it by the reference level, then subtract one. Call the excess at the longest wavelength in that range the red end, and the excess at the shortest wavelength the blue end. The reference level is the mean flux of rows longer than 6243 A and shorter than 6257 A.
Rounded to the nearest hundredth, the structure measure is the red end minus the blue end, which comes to 0.12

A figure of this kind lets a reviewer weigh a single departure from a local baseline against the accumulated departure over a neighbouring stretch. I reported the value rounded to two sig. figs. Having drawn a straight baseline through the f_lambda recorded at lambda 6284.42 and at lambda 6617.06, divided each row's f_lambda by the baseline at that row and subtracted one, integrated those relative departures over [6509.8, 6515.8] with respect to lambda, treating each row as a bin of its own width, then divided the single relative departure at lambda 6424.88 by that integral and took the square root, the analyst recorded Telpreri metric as 0.17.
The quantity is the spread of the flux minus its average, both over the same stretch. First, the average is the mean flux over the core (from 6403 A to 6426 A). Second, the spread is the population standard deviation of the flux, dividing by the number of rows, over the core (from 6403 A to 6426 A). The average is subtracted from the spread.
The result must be -24.1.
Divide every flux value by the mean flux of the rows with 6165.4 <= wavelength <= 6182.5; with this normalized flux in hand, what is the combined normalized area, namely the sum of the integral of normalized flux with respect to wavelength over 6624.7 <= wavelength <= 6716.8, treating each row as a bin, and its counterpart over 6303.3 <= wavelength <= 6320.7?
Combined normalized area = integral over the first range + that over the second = 110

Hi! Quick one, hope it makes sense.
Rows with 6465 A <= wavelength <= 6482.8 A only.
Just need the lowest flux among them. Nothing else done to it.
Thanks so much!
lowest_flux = 24.1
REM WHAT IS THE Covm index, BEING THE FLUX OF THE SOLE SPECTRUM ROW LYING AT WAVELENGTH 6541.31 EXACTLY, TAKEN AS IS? 24.72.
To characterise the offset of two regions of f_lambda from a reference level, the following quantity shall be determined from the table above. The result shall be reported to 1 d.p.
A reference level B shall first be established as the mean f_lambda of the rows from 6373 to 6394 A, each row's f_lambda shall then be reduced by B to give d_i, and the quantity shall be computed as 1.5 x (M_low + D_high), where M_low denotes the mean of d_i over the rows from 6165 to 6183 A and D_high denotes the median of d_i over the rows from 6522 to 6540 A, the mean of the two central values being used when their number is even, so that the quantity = -0.4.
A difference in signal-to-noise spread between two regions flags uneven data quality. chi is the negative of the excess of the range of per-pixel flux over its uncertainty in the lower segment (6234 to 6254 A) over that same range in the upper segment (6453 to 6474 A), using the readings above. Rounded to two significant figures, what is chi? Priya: -10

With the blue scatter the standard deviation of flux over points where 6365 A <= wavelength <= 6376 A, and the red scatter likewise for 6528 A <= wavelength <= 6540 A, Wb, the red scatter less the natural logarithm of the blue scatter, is 2.5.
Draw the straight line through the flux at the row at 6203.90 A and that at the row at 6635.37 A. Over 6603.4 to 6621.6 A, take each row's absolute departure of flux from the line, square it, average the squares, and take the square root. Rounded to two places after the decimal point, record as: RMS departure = 0.89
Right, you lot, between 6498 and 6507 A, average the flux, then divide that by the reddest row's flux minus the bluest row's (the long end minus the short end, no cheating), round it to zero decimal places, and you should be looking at 42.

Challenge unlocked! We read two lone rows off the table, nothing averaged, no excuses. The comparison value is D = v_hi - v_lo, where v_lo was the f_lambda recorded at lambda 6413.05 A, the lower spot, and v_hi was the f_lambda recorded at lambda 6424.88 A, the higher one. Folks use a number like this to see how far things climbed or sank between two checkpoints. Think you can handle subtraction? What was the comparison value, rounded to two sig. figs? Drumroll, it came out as 1.1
